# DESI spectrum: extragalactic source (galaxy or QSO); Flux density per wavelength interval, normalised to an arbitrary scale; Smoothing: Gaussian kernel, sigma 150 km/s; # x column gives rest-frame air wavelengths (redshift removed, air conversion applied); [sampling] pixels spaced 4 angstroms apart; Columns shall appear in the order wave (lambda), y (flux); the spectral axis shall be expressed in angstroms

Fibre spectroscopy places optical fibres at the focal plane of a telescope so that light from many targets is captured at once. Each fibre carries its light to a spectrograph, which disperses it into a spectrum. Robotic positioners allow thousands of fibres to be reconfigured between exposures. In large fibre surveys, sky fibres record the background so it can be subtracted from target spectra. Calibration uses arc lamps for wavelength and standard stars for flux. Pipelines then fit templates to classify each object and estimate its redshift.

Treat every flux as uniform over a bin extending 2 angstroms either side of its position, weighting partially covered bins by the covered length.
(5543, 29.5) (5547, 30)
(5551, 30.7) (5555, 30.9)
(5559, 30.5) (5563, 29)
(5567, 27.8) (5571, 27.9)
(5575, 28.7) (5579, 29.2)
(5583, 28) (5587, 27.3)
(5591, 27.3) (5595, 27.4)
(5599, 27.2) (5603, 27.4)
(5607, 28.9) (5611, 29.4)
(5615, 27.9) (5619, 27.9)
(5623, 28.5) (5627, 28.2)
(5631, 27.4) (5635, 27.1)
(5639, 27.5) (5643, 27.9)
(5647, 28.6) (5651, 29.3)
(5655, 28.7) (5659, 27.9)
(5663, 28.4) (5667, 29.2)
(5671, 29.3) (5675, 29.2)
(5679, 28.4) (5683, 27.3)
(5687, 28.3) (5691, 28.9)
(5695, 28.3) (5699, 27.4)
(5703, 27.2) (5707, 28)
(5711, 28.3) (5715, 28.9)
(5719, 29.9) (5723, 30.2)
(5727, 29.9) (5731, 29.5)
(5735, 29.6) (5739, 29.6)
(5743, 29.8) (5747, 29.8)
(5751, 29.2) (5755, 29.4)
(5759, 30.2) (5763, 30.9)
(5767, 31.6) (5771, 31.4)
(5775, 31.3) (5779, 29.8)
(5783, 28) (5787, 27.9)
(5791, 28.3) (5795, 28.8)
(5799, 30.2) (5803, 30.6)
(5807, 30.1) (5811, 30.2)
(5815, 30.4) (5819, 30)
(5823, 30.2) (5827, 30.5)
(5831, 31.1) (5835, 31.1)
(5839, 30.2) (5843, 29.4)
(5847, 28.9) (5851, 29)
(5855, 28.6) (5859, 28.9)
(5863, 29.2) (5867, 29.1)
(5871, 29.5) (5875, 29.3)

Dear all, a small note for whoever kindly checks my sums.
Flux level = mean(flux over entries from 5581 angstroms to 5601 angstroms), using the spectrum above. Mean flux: 27.4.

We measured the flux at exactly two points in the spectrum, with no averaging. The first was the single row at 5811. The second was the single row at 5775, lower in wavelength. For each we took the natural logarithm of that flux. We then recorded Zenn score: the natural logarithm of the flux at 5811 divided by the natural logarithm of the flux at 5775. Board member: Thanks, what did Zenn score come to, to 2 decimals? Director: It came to 0.99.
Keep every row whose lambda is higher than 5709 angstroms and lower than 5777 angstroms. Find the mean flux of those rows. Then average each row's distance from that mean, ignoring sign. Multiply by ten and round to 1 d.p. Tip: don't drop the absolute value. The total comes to 6.8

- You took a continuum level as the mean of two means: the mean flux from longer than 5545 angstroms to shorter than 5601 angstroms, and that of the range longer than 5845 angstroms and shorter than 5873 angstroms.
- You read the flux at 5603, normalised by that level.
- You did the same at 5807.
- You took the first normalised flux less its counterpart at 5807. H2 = -0.094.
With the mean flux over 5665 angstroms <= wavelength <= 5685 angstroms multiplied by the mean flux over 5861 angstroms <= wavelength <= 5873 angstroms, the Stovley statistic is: 839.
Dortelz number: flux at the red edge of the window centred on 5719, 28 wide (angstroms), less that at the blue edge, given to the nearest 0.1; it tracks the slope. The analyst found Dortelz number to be 1.5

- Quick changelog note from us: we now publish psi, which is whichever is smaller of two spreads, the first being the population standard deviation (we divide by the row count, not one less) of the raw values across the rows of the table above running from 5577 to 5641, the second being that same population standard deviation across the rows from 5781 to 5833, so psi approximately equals 0.71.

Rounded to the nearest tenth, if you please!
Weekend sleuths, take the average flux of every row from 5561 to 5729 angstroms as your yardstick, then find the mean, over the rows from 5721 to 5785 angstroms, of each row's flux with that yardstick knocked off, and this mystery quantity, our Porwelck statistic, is 1.7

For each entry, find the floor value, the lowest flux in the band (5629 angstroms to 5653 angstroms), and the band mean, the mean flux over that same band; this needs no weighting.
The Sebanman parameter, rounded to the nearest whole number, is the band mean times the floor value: 758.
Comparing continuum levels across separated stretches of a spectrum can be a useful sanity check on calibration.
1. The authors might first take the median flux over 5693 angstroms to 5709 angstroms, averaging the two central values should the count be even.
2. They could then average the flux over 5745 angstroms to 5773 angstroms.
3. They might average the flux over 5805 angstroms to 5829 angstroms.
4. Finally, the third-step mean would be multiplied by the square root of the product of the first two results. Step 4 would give 877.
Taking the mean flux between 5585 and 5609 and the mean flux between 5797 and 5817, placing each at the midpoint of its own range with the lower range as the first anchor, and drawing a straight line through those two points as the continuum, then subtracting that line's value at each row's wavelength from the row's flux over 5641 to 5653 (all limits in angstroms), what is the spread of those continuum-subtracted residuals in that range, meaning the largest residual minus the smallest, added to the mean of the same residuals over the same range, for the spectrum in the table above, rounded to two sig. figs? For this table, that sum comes 1.7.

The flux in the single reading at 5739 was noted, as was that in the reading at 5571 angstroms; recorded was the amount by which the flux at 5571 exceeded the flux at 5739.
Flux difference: -1.7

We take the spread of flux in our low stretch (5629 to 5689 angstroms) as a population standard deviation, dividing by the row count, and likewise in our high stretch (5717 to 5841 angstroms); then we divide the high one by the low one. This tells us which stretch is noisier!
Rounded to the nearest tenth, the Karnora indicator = 1.2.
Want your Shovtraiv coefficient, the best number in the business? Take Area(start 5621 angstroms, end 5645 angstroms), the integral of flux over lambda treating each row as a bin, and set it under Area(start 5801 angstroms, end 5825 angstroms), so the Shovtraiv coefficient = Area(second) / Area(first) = 1.09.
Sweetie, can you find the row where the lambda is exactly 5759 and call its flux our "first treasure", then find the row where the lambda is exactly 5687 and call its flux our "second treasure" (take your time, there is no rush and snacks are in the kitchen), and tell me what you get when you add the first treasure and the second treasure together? 58.5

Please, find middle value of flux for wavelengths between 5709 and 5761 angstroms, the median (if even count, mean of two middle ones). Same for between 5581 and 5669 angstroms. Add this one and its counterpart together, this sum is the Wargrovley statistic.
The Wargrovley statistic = 57.5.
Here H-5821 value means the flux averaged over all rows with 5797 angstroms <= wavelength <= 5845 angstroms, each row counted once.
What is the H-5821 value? 30.3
